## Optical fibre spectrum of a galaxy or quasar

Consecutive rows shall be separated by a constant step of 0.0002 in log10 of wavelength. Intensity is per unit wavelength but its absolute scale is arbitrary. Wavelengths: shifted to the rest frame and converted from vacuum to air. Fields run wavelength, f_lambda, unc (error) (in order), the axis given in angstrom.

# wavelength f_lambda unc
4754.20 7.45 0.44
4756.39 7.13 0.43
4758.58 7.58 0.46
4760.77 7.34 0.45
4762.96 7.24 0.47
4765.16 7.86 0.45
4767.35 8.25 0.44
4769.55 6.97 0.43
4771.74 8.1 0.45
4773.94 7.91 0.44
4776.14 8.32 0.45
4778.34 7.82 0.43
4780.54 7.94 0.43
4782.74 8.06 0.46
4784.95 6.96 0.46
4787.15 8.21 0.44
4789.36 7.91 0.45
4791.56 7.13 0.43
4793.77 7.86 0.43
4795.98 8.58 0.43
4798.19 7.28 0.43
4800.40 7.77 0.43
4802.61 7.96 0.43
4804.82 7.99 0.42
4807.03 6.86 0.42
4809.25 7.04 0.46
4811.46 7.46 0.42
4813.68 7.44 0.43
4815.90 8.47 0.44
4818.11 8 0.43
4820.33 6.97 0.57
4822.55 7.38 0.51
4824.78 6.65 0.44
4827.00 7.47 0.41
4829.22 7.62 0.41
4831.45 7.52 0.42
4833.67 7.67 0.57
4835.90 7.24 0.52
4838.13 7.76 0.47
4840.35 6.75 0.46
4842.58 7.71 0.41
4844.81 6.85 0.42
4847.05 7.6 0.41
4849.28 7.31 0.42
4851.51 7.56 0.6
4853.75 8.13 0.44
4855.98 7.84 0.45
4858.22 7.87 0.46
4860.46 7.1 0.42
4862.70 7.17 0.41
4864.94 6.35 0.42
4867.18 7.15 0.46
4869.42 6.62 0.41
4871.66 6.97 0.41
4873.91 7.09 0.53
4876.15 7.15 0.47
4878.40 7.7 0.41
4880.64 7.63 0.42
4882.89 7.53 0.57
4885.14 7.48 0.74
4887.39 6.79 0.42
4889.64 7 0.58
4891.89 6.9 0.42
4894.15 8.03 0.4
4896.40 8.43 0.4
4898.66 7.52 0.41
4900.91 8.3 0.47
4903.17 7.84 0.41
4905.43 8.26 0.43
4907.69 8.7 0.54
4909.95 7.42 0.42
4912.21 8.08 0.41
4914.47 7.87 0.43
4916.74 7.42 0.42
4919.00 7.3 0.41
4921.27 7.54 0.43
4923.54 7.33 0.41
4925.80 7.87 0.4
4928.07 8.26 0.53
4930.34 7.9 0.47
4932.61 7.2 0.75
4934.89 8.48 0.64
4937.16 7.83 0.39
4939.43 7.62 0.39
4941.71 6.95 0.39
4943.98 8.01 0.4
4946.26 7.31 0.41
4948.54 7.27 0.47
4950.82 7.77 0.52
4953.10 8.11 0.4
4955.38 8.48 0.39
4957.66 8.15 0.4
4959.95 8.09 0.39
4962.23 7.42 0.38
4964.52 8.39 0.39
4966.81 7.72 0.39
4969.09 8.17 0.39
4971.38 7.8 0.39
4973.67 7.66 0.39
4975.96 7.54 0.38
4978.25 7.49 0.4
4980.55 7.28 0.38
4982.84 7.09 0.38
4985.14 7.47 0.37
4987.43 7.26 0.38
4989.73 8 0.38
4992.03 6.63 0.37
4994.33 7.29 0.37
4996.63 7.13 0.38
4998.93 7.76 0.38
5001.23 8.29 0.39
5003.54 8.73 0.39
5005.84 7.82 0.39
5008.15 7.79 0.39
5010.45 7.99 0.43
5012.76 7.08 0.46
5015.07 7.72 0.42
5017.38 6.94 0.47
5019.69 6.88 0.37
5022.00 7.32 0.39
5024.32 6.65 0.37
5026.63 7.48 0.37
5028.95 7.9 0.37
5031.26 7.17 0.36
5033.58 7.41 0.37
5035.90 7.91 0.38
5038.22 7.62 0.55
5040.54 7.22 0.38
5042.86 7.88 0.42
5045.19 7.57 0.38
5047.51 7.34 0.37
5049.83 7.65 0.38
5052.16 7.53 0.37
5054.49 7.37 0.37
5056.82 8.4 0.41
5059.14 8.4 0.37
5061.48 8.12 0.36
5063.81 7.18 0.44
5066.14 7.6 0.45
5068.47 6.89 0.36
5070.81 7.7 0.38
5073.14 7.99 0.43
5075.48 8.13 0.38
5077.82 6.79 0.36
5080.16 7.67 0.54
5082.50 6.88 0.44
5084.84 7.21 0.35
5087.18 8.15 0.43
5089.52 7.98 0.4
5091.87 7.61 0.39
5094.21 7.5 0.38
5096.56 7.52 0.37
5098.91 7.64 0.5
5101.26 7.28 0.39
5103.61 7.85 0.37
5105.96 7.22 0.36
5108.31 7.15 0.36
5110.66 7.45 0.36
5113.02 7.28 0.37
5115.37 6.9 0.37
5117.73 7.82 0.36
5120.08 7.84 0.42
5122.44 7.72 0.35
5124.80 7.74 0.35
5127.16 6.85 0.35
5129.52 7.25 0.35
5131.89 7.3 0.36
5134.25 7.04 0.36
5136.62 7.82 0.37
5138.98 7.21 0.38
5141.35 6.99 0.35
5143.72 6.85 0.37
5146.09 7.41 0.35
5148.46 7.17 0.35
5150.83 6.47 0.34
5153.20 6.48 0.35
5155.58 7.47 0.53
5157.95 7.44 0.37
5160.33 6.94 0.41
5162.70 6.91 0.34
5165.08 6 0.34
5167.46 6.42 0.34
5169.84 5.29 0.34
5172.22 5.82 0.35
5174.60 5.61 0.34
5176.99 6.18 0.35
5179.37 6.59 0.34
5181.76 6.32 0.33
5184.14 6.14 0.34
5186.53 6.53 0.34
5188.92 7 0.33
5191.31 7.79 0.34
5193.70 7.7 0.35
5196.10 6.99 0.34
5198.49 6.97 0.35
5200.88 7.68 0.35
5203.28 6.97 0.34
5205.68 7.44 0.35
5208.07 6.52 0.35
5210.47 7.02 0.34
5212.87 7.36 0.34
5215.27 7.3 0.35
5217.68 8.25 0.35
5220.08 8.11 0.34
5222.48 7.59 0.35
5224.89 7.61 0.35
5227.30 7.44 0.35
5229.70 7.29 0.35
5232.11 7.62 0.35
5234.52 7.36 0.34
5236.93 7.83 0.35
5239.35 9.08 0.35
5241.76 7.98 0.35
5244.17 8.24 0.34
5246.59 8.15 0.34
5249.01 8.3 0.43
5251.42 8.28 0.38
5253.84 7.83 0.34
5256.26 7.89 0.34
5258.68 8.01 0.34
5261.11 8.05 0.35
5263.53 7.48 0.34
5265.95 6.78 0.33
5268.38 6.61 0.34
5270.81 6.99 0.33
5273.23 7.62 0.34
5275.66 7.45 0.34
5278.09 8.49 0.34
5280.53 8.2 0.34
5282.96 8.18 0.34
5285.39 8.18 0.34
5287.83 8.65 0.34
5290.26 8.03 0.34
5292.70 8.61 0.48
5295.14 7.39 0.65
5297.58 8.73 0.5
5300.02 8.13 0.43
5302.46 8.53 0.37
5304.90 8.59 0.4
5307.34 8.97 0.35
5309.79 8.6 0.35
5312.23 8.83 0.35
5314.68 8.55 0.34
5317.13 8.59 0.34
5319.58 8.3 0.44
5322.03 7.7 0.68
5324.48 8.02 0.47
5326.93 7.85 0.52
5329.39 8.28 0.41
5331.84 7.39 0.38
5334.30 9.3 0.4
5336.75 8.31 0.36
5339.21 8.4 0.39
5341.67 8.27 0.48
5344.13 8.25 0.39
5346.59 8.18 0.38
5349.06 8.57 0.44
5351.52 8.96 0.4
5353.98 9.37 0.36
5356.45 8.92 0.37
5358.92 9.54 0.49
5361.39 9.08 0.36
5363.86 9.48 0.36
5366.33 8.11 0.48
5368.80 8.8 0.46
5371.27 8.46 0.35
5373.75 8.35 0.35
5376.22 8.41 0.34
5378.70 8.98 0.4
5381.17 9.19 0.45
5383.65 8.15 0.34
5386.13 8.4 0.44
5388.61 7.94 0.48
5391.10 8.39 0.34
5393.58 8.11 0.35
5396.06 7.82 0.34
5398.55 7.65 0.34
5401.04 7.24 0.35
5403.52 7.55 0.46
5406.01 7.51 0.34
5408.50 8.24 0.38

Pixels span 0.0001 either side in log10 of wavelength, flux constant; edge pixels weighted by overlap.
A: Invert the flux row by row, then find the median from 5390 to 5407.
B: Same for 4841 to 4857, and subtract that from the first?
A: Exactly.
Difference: -0.001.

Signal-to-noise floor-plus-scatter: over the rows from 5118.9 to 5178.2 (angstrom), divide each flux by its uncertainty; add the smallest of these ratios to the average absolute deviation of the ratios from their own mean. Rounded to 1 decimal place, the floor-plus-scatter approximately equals 15.7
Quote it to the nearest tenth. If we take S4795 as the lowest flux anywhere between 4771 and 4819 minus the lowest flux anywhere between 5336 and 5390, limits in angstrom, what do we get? -1.1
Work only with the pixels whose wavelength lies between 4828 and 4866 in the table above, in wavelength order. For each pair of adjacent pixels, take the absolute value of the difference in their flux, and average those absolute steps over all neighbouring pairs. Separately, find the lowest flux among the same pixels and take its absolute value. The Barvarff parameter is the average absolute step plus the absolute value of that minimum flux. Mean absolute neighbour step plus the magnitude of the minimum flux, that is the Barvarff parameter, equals 6.8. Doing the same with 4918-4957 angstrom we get 7.5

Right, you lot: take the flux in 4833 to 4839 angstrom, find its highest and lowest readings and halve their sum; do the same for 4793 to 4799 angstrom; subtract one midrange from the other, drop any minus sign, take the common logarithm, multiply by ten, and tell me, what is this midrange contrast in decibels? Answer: -3.7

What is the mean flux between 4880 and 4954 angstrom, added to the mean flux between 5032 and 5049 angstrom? 15.3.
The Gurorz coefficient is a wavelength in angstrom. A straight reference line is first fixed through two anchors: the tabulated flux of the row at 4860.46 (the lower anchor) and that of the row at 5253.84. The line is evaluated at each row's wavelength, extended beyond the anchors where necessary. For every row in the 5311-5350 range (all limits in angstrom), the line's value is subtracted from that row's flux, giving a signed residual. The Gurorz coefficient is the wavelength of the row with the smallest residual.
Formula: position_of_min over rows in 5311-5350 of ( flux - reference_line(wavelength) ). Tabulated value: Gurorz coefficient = 5331.84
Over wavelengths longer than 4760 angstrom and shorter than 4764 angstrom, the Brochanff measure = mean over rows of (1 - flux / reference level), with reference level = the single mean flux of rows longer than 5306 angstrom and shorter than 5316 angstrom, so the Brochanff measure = 0.166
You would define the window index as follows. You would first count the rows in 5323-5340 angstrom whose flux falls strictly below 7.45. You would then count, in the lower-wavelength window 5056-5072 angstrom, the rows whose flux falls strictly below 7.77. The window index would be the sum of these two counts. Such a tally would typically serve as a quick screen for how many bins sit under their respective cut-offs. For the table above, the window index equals 5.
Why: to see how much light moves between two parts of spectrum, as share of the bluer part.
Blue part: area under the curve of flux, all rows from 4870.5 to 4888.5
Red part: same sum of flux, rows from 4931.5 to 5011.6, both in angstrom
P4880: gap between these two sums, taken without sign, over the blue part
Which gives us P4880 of 3.6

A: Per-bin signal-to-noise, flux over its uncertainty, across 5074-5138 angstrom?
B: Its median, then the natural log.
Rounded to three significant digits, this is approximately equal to 2.99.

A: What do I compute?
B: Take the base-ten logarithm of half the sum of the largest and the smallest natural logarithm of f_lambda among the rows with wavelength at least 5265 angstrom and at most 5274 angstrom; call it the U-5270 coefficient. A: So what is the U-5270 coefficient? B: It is 0.292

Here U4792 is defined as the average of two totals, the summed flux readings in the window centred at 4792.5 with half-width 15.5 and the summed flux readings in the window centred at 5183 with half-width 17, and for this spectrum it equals 99.8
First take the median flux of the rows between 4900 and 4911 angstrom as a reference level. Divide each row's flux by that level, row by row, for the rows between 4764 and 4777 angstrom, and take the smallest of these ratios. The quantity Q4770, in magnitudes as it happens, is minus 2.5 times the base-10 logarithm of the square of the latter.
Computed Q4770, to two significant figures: 0.37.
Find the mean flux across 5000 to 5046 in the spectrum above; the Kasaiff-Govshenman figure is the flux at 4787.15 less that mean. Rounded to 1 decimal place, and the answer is 0.6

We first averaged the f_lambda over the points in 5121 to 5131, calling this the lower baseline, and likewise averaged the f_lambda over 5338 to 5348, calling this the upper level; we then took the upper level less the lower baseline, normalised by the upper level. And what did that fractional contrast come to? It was 0.11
